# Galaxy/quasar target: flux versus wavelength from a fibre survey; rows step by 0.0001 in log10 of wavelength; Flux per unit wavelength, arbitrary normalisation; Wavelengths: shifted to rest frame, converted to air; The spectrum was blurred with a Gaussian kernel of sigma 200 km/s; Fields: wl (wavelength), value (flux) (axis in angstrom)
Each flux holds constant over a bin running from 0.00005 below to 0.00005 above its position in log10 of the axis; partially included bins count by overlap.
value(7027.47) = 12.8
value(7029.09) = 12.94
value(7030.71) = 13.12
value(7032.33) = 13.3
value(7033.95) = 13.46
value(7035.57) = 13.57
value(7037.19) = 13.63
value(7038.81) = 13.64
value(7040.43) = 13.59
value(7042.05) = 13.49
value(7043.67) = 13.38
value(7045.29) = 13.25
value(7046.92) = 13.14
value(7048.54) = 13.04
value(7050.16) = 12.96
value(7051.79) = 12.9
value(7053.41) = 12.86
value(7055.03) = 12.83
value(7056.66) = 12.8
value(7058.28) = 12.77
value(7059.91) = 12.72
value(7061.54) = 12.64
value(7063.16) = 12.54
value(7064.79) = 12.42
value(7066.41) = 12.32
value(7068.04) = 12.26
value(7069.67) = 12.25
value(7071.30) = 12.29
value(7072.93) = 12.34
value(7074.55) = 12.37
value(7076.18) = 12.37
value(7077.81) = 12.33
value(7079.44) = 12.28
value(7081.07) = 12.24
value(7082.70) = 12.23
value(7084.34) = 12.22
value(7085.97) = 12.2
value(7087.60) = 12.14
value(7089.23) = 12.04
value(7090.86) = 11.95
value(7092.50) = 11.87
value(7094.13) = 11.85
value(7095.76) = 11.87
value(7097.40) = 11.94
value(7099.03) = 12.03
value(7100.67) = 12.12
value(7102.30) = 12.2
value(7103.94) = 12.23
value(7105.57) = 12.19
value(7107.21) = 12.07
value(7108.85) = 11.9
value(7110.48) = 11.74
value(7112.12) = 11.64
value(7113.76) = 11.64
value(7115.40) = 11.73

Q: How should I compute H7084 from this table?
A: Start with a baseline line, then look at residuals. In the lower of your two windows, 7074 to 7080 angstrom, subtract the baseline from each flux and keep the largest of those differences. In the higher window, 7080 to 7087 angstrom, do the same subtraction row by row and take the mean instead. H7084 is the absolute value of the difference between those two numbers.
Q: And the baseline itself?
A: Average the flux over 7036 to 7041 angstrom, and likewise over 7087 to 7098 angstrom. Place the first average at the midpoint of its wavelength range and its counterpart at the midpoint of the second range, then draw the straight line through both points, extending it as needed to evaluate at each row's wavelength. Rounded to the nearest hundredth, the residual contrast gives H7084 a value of 0.07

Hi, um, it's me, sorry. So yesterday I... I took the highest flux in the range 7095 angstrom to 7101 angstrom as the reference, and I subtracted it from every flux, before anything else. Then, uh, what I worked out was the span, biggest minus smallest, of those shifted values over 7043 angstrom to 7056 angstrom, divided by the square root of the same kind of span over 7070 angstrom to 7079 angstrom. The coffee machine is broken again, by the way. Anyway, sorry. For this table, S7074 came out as 1.9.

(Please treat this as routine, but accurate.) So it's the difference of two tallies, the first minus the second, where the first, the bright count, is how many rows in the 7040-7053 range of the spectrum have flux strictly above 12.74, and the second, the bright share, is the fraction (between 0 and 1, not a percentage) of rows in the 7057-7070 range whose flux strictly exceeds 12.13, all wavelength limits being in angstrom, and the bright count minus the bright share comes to 7.0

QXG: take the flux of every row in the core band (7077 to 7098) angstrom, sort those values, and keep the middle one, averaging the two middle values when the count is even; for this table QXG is 12.1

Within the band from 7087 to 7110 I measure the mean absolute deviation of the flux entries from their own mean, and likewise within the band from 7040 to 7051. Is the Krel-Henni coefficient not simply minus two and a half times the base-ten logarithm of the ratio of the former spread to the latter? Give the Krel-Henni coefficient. 0.57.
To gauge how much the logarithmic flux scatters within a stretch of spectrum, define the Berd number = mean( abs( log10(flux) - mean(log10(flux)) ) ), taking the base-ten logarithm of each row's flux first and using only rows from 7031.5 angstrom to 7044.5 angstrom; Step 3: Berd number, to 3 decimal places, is 0.003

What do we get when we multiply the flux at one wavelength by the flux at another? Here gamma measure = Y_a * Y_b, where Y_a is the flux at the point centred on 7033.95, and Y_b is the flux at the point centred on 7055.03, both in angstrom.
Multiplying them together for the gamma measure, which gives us 173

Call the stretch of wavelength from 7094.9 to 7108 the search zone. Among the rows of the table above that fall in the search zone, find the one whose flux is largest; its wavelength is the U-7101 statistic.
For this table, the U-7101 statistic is 7103.94 angstrom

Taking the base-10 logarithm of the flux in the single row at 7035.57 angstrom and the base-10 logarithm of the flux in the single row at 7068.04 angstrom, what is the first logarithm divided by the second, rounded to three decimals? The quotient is 1.041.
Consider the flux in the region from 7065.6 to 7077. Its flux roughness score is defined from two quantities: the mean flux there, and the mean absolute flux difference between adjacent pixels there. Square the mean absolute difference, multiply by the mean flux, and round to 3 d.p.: 0.012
